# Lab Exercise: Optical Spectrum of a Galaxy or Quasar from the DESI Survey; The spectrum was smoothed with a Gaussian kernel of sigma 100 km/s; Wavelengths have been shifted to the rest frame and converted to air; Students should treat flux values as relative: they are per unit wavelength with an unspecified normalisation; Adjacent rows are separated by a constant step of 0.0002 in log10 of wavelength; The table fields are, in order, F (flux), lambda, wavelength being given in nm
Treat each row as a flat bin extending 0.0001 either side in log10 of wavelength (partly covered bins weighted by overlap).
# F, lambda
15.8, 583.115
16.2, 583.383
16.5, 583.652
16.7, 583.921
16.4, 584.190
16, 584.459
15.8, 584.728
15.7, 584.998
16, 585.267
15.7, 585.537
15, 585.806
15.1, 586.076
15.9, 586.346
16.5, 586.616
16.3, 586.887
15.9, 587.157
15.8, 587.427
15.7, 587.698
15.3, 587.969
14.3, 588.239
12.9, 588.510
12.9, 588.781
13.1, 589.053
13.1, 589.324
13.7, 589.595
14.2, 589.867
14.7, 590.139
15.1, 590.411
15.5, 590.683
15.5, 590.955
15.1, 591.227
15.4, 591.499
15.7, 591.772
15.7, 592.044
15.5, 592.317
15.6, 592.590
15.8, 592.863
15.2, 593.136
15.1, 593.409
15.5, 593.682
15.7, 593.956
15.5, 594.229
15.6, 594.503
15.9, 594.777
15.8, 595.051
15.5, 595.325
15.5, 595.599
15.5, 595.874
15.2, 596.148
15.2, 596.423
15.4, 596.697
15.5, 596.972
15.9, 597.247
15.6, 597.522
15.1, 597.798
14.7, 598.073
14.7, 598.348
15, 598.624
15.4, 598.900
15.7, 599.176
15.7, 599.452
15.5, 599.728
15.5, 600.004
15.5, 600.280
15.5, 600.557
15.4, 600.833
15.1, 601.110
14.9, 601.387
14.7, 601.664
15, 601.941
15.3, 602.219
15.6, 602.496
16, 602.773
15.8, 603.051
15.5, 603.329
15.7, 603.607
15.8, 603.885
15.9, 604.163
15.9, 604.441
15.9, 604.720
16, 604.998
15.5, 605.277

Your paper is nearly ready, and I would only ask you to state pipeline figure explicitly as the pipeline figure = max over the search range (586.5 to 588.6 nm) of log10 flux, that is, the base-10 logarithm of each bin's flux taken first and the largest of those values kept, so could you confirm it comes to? 1.22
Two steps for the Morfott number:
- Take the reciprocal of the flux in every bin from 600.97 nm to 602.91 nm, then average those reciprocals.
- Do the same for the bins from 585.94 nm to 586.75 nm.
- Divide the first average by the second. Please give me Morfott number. 1.04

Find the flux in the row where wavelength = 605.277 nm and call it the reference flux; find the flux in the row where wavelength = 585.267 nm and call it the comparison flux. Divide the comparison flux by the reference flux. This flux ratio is 1.03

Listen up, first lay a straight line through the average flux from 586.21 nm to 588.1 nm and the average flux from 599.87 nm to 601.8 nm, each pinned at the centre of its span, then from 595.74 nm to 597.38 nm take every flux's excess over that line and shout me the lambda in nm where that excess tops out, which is 597.247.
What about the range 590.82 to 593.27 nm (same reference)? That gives 592.863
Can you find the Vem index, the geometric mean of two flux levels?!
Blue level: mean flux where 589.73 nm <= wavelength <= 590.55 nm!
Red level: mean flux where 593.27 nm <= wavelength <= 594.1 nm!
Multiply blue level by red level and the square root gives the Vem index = 15.0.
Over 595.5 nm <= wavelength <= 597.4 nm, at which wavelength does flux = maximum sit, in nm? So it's 597.247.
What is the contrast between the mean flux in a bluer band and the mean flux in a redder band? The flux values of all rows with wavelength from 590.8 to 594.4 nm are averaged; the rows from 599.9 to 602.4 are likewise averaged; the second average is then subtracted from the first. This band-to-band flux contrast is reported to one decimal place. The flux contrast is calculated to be 0.3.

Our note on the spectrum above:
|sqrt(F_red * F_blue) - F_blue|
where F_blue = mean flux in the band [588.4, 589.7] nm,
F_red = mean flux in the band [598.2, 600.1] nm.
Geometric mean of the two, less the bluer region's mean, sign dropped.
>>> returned 1.07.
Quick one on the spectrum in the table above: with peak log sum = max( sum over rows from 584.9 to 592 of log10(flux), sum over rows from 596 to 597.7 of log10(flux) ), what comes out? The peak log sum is 31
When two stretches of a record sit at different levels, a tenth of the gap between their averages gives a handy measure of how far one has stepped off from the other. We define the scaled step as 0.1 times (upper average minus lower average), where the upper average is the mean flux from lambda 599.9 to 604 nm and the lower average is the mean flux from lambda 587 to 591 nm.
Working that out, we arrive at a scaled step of 0.09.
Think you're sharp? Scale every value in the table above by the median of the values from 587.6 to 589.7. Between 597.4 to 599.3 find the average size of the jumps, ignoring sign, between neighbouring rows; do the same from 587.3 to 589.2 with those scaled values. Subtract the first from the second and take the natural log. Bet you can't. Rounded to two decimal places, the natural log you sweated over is -4.20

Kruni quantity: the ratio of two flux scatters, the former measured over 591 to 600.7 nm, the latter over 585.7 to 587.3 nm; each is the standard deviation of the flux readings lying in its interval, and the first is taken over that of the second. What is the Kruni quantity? 0.5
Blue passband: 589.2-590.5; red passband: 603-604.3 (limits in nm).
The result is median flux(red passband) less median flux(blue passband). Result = 1.6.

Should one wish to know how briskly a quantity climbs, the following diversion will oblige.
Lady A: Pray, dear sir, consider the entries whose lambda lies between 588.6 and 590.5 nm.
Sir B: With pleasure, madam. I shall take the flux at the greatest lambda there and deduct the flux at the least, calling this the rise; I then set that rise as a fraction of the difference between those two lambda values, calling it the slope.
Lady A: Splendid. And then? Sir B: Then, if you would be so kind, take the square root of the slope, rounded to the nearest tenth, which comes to 1.2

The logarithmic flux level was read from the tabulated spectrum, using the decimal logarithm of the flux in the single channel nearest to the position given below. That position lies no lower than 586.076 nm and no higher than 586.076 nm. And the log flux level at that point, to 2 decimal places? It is 1.18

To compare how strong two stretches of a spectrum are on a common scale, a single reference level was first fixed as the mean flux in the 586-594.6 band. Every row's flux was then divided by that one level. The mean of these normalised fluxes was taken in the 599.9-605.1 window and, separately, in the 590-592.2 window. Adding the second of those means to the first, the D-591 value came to 2.045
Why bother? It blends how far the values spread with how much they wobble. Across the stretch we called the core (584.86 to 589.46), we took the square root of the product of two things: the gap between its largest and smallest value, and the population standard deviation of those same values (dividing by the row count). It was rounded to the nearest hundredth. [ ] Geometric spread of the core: 2.10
